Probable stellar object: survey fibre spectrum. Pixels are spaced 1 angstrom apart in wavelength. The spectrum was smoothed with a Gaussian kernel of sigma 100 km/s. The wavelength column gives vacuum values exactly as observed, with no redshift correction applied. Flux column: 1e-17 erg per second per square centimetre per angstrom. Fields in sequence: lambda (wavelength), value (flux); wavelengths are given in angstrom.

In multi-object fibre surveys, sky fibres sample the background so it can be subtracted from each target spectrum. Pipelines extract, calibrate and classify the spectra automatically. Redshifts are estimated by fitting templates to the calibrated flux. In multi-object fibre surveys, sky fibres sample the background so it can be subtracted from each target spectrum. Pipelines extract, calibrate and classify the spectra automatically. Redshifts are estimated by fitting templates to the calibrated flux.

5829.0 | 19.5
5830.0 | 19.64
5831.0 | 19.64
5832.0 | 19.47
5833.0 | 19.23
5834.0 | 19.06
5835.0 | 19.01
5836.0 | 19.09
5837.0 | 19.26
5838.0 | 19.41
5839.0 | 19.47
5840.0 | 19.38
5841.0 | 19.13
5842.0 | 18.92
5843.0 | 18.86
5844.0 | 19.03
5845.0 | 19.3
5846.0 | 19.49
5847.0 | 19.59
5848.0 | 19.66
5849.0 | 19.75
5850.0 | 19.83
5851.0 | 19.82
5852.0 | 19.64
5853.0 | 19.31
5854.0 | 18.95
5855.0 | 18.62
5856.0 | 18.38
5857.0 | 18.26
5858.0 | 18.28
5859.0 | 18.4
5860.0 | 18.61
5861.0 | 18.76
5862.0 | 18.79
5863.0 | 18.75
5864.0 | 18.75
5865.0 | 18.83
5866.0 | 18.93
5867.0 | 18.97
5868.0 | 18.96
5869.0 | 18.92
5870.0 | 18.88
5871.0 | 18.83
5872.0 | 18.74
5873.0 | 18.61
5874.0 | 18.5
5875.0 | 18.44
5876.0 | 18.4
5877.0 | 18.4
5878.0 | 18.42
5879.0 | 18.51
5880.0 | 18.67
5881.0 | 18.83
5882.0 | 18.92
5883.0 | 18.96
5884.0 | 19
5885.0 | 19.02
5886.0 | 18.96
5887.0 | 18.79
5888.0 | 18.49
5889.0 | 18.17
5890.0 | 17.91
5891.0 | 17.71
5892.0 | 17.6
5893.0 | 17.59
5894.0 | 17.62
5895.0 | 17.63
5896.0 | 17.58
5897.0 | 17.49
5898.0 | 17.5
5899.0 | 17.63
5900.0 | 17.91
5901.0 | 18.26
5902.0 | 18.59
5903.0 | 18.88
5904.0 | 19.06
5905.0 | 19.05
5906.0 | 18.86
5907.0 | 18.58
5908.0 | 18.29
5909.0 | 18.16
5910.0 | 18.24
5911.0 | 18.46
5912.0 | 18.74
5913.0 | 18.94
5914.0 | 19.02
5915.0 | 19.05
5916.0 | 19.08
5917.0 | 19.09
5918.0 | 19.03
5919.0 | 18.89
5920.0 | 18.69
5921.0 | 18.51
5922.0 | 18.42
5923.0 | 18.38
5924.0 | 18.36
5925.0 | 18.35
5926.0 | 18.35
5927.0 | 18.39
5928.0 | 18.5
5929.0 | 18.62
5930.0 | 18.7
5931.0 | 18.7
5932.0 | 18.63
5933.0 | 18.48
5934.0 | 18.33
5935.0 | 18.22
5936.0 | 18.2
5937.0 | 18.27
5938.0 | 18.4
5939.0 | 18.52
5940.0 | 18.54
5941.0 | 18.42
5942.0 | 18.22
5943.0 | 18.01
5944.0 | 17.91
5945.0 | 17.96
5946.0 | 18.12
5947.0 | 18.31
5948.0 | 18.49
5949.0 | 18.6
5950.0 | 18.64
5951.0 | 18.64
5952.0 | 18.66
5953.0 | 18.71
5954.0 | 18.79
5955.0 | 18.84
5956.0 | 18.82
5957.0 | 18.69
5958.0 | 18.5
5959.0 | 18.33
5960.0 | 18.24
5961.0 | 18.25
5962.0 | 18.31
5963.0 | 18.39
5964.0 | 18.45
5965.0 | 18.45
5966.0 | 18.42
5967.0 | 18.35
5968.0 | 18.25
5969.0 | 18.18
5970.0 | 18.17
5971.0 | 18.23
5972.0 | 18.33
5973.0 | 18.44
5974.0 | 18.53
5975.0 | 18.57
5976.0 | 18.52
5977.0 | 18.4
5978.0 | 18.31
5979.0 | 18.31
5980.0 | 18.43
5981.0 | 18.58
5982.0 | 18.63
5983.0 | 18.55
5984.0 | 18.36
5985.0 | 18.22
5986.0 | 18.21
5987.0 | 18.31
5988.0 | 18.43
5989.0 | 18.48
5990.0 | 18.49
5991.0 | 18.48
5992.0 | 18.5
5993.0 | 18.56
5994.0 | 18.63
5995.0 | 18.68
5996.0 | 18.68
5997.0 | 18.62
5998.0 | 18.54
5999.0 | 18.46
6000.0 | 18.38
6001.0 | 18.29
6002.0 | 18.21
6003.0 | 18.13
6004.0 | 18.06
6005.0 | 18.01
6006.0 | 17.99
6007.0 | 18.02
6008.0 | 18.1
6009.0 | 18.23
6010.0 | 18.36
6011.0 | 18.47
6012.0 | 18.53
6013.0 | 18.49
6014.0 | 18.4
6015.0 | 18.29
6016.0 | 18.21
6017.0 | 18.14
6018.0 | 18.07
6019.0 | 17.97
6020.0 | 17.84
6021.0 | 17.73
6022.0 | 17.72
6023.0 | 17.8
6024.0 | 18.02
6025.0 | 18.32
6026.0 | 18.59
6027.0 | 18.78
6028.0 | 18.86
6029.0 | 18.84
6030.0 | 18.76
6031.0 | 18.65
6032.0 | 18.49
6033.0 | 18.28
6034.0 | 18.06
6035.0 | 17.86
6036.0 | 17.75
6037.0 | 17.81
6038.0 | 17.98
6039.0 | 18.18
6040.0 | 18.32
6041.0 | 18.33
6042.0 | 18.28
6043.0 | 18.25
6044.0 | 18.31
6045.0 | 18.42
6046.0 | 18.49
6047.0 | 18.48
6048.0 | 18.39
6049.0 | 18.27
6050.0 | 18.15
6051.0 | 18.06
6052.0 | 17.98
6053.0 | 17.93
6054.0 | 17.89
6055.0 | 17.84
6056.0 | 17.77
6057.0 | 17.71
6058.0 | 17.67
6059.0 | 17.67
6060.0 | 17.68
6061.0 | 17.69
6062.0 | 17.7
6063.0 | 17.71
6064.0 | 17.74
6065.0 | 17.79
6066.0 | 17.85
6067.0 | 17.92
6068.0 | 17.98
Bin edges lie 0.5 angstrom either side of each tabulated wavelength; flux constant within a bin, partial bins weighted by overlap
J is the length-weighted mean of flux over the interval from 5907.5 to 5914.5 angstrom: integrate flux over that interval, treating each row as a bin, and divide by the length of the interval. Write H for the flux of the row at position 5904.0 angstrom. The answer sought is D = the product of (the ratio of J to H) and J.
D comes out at 18.1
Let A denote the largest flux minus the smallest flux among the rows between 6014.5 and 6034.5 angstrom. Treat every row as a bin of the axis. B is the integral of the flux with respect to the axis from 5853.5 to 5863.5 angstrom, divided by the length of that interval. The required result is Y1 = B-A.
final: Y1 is 17.4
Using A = 1.14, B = 18.6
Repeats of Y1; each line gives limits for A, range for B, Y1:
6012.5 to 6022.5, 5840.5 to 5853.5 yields 18.6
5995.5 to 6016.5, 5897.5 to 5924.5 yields 17.9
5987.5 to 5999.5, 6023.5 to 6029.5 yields 18.3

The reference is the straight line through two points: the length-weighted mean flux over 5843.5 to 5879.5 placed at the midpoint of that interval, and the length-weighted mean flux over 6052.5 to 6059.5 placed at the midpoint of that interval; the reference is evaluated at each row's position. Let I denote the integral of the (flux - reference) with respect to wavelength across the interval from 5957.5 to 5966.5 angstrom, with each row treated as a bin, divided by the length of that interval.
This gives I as 0.05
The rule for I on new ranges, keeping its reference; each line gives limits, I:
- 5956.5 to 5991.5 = 0.14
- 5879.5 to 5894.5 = -0.34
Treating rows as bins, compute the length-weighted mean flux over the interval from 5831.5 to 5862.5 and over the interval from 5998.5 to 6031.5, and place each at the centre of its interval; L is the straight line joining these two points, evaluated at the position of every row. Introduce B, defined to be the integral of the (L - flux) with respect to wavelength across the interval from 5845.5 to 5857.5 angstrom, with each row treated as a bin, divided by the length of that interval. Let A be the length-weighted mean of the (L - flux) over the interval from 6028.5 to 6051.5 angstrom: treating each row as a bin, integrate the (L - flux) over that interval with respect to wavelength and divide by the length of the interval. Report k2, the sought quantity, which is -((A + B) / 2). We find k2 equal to 0.16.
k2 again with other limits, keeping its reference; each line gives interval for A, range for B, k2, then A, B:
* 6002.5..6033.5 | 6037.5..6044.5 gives 0.06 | -0.01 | -0.10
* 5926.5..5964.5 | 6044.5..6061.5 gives -0.12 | 0.18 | 0.07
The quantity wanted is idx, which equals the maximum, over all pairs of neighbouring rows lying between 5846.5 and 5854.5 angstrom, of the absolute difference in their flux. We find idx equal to 0.36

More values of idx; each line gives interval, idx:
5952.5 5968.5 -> 0.19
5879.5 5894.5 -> 0.32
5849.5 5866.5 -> 0.36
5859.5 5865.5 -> 0.15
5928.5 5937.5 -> 0.15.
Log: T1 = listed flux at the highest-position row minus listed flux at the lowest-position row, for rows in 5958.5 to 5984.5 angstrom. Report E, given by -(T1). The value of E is -0.03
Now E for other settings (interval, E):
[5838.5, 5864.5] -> 0.72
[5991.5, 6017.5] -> 0.36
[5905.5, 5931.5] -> 0.16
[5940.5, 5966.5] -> 0.00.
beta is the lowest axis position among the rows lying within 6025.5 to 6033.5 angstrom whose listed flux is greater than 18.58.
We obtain 6026.0 angstrom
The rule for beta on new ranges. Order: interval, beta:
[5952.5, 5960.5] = 5953.0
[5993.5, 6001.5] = 5994.0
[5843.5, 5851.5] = 5844.0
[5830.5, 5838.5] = 5831.0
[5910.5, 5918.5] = 5912.0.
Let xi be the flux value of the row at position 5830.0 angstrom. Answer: 19.64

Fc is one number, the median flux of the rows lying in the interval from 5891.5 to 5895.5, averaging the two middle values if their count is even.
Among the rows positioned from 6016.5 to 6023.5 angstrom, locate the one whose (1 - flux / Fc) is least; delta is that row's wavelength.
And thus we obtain 6017.0 angstrom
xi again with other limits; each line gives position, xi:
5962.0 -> 18.31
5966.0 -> 18.42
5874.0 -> 18.5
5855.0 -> 18.62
